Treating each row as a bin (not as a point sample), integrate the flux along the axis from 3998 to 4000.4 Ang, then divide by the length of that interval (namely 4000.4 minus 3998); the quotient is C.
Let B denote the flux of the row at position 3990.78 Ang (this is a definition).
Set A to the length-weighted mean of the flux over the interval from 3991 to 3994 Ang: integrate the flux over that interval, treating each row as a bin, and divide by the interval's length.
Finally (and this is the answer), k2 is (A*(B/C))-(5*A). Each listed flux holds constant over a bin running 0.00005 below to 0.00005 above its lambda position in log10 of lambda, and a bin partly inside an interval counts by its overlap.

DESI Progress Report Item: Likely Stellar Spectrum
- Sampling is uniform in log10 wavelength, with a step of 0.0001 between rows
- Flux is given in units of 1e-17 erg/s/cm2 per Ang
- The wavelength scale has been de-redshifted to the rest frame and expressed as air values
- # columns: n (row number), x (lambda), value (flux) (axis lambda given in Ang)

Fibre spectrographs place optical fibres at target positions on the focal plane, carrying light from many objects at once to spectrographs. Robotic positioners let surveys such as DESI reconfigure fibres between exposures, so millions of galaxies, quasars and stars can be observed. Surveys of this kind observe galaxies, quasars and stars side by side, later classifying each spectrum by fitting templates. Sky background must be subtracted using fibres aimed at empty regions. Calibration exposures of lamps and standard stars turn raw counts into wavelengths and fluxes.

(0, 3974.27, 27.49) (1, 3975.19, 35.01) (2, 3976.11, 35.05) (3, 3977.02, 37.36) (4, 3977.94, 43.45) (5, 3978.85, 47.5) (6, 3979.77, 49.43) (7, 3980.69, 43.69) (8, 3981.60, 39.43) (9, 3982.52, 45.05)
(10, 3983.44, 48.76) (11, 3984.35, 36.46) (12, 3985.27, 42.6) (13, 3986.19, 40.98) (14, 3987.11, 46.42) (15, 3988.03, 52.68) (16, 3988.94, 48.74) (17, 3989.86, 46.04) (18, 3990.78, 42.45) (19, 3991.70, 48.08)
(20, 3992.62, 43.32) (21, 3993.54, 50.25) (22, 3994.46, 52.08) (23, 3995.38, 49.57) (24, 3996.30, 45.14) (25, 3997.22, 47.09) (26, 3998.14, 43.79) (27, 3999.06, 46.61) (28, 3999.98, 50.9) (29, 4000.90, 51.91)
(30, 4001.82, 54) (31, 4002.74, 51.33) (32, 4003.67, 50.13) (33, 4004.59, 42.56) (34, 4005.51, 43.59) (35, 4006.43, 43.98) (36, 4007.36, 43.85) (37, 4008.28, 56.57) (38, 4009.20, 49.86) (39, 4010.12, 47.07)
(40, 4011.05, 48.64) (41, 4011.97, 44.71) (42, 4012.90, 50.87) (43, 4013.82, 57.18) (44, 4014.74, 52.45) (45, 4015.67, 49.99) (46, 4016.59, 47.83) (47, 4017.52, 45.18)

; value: -192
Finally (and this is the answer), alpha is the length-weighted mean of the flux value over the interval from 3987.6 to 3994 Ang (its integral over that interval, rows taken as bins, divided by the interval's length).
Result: 47.4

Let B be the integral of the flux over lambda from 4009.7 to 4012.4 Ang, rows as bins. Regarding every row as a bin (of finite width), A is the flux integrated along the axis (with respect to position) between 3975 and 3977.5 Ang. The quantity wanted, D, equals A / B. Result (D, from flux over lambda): 0.71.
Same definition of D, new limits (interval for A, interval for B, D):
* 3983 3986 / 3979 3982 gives 0.95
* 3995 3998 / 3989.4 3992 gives 1.19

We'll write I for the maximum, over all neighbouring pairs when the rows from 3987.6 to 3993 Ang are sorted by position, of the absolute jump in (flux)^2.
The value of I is 510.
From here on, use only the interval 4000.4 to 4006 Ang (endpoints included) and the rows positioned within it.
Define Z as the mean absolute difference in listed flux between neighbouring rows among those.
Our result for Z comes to 2.91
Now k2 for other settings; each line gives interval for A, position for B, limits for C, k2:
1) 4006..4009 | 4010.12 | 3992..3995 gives -195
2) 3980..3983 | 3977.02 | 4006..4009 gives -183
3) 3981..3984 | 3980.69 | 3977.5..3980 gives -180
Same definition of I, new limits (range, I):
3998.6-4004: 418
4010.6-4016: 682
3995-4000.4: 420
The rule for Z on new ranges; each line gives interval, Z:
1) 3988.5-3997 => 4.05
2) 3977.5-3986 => 5.47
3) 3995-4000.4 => 3.36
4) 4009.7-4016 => 4.19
